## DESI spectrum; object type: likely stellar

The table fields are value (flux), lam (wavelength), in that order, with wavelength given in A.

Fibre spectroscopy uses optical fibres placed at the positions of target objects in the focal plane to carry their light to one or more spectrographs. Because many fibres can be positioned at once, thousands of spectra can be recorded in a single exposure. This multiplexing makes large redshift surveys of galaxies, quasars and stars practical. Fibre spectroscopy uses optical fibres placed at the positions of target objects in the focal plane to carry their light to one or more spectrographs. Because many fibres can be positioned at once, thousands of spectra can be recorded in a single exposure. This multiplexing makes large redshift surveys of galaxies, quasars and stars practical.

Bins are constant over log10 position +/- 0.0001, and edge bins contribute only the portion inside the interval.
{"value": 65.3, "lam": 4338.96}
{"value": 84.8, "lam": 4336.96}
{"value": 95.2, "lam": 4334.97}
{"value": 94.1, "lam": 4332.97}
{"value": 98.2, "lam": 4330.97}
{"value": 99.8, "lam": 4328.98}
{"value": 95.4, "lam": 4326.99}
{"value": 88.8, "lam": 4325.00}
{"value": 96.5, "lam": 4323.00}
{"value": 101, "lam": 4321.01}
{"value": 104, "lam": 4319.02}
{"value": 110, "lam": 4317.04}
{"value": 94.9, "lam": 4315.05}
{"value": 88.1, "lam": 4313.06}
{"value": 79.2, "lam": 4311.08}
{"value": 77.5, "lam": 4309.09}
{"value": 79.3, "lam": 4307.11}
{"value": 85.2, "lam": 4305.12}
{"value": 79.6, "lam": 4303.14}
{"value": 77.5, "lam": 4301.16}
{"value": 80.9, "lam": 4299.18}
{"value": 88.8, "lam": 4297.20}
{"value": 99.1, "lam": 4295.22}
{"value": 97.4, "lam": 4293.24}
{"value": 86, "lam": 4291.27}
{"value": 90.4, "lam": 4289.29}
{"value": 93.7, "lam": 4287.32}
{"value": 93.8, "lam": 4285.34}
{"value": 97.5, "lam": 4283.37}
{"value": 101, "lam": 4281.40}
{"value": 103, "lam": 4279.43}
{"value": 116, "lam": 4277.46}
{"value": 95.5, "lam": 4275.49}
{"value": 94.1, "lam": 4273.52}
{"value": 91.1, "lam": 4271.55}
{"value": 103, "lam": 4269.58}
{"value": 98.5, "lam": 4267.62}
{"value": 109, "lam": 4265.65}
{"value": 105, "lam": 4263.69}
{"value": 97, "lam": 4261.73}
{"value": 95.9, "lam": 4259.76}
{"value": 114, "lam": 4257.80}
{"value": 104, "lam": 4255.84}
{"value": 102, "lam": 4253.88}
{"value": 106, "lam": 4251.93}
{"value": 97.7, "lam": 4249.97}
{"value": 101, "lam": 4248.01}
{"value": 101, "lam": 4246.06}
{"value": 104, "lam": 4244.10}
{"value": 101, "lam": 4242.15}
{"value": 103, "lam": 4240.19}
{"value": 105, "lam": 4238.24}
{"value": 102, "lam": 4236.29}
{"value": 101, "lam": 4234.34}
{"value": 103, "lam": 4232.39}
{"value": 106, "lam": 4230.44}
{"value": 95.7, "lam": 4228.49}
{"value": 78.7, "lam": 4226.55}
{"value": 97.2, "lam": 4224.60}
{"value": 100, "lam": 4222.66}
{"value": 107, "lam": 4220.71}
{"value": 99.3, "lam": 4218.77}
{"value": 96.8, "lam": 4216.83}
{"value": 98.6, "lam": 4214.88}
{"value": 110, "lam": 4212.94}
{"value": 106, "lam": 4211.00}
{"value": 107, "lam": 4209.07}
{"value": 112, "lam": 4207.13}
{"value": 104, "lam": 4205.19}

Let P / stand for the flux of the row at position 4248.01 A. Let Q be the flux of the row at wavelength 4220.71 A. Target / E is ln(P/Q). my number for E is -0.06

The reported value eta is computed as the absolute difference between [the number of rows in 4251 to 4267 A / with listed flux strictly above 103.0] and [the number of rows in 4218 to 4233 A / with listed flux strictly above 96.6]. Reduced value 1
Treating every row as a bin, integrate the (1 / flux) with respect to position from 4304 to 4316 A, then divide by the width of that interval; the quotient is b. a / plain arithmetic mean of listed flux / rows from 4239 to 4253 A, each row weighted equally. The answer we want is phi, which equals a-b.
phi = 102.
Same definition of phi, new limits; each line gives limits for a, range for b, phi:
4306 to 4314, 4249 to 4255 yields 81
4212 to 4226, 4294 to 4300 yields 101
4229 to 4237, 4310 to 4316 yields 103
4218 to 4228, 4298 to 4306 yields 96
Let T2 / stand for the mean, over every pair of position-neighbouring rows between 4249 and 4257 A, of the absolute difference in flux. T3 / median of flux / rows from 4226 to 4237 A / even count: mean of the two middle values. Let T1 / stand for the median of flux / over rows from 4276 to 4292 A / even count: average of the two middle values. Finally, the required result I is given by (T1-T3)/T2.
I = -1.2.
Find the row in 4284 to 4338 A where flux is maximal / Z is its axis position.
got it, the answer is 4317.04 A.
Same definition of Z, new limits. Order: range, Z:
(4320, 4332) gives 4321.01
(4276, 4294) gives 4277.46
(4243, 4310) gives 4277.46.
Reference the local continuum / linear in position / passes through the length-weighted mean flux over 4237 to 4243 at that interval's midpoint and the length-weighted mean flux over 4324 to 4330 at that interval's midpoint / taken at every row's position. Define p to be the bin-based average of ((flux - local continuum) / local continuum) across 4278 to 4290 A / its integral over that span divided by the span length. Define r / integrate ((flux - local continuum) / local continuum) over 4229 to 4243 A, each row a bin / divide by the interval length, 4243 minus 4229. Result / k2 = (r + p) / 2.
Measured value -0.010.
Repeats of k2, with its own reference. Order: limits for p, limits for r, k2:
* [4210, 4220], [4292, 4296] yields -0.017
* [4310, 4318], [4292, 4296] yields -0.019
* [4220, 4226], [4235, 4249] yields -0.026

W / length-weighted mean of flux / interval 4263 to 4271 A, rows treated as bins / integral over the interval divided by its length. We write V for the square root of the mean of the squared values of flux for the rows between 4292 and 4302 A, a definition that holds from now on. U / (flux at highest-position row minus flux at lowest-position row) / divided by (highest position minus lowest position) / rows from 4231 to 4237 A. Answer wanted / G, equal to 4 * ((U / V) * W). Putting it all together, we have -1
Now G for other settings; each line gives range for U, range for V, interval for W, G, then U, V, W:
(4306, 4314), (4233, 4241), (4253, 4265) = 6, 1.5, 103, 103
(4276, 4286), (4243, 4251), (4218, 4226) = -11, -2.8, 101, 100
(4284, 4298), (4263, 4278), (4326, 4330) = -2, -0.4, 102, 98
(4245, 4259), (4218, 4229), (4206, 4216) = 5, 1.1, 97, 106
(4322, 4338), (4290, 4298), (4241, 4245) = -4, -0.8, 93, 102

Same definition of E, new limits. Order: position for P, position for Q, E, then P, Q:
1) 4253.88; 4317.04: -0.08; 102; 110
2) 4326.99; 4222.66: -0.05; 95.4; 100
